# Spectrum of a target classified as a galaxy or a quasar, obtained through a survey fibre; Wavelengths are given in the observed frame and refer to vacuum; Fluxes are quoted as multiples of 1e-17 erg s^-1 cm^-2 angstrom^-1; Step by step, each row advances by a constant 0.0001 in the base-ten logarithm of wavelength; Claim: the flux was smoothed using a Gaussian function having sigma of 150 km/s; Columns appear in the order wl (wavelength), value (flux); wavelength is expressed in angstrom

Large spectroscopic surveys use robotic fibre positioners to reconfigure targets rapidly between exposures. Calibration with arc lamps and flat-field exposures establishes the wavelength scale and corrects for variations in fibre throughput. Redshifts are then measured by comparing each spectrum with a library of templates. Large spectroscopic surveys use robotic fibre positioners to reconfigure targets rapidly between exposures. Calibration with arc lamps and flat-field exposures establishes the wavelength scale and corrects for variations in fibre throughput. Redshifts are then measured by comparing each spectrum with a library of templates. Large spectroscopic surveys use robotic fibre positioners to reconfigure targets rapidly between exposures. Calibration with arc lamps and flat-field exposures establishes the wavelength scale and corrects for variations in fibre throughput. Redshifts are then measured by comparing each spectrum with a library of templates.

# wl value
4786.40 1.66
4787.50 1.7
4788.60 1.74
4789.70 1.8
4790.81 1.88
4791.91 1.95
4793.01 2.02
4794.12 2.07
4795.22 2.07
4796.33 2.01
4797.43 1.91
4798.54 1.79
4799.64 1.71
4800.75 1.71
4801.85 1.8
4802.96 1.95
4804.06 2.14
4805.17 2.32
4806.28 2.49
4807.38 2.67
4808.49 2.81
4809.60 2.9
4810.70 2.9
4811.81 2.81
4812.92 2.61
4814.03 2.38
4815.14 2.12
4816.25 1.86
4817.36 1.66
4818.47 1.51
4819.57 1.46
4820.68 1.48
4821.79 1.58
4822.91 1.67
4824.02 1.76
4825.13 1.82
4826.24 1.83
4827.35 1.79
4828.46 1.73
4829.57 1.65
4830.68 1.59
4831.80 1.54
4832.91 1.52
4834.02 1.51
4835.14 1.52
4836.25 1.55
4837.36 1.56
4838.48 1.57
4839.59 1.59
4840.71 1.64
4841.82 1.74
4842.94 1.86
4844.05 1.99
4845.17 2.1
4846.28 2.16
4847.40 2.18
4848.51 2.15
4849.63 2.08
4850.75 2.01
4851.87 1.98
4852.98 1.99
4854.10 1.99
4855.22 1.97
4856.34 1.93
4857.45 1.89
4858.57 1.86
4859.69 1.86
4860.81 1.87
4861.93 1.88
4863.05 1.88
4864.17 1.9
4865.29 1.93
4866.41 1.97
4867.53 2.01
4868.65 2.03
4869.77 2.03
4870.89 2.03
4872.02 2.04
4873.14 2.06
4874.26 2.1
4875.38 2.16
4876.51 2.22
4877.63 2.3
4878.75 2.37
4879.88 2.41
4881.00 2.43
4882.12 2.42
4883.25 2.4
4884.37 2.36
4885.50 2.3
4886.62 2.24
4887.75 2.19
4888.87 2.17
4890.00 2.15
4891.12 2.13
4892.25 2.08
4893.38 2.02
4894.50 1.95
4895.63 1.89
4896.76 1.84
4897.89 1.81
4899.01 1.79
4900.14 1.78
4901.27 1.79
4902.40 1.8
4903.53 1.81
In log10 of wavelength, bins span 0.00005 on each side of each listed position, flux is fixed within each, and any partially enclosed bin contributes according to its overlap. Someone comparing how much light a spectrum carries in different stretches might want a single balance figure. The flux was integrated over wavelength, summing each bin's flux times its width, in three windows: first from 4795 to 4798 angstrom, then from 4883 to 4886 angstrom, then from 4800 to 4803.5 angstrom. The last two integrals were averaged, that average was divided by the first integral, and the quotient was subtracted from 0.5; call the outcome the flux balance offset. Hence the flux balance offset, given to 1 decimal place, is -0.6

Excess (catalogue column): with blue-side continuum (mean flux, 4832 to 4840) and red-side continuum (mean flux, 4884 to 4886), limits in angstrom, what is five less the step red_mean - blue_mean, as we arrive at 4.2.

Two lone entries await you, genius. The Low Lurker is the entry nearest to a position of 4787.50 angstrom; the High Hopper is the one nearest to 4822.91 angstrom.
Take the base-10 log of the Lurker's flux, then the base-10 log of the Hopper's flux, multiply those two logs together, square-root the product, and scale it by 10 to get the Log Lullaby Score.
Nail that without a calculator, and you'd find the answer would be 2.27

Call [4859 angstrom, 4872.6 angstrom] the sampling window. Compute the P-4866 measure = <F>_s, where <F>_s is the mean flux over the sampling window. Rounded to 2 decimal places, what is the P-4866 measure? 1.95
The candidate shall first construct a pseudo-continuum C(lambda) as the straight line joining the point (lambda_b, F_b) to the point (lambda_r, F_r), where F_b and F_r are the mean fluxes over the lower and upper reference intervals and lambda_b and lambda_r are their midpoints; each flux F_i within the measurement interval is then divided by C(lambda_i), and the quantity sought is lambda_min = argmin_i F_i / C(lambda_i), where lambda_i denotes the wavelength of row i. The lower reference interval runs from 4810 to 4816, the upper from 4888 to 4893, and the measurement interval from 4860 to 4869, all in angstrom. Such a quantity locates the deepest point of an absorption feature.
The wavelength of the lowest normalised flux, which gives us 4860.81 angstrom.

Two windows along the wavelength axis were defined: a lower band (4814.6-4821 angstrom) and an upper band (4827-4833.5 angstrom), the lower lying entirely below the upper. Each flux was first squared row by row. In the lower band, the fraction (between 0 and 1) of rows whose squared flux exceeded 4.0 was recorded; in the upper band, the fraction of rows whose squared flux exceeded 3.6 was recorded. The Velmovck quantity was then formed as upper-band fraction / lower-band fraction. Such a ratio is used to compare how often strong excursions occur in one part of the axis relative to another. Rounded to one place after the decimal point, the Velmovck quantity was 0.0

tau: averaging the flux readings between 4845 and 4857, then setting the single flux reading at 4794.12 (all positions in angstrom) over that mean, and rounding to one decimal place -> 1.0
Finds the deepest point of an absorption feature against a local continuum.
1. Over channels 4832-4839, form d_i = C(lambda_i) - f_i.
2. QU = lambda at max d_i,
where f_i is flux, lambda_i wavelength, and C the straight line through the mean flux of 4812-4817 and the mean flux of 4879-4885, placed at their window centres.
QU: 4834.02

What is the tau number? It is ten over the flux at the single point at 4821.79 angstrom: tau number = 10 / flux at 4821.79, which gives 6.3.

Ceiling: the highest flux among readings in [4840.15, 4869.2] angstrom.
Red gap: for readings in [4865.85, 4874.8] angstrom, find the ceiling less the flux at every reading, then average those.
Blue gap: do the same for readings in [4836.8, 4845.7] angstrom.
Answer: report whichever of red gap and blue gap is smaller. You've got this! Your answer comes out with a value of 0.15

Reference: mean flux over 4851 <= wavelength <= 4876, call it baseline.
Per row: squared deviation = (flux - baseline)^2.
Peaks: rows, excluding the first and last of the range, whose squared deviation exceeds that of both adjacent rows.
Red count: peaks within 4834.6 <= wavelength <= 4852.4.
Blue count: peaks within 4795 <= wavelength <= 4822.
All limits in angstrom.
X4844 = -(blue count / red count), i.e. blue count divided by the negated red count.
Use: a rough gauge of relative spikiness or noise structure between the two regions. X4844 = -1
